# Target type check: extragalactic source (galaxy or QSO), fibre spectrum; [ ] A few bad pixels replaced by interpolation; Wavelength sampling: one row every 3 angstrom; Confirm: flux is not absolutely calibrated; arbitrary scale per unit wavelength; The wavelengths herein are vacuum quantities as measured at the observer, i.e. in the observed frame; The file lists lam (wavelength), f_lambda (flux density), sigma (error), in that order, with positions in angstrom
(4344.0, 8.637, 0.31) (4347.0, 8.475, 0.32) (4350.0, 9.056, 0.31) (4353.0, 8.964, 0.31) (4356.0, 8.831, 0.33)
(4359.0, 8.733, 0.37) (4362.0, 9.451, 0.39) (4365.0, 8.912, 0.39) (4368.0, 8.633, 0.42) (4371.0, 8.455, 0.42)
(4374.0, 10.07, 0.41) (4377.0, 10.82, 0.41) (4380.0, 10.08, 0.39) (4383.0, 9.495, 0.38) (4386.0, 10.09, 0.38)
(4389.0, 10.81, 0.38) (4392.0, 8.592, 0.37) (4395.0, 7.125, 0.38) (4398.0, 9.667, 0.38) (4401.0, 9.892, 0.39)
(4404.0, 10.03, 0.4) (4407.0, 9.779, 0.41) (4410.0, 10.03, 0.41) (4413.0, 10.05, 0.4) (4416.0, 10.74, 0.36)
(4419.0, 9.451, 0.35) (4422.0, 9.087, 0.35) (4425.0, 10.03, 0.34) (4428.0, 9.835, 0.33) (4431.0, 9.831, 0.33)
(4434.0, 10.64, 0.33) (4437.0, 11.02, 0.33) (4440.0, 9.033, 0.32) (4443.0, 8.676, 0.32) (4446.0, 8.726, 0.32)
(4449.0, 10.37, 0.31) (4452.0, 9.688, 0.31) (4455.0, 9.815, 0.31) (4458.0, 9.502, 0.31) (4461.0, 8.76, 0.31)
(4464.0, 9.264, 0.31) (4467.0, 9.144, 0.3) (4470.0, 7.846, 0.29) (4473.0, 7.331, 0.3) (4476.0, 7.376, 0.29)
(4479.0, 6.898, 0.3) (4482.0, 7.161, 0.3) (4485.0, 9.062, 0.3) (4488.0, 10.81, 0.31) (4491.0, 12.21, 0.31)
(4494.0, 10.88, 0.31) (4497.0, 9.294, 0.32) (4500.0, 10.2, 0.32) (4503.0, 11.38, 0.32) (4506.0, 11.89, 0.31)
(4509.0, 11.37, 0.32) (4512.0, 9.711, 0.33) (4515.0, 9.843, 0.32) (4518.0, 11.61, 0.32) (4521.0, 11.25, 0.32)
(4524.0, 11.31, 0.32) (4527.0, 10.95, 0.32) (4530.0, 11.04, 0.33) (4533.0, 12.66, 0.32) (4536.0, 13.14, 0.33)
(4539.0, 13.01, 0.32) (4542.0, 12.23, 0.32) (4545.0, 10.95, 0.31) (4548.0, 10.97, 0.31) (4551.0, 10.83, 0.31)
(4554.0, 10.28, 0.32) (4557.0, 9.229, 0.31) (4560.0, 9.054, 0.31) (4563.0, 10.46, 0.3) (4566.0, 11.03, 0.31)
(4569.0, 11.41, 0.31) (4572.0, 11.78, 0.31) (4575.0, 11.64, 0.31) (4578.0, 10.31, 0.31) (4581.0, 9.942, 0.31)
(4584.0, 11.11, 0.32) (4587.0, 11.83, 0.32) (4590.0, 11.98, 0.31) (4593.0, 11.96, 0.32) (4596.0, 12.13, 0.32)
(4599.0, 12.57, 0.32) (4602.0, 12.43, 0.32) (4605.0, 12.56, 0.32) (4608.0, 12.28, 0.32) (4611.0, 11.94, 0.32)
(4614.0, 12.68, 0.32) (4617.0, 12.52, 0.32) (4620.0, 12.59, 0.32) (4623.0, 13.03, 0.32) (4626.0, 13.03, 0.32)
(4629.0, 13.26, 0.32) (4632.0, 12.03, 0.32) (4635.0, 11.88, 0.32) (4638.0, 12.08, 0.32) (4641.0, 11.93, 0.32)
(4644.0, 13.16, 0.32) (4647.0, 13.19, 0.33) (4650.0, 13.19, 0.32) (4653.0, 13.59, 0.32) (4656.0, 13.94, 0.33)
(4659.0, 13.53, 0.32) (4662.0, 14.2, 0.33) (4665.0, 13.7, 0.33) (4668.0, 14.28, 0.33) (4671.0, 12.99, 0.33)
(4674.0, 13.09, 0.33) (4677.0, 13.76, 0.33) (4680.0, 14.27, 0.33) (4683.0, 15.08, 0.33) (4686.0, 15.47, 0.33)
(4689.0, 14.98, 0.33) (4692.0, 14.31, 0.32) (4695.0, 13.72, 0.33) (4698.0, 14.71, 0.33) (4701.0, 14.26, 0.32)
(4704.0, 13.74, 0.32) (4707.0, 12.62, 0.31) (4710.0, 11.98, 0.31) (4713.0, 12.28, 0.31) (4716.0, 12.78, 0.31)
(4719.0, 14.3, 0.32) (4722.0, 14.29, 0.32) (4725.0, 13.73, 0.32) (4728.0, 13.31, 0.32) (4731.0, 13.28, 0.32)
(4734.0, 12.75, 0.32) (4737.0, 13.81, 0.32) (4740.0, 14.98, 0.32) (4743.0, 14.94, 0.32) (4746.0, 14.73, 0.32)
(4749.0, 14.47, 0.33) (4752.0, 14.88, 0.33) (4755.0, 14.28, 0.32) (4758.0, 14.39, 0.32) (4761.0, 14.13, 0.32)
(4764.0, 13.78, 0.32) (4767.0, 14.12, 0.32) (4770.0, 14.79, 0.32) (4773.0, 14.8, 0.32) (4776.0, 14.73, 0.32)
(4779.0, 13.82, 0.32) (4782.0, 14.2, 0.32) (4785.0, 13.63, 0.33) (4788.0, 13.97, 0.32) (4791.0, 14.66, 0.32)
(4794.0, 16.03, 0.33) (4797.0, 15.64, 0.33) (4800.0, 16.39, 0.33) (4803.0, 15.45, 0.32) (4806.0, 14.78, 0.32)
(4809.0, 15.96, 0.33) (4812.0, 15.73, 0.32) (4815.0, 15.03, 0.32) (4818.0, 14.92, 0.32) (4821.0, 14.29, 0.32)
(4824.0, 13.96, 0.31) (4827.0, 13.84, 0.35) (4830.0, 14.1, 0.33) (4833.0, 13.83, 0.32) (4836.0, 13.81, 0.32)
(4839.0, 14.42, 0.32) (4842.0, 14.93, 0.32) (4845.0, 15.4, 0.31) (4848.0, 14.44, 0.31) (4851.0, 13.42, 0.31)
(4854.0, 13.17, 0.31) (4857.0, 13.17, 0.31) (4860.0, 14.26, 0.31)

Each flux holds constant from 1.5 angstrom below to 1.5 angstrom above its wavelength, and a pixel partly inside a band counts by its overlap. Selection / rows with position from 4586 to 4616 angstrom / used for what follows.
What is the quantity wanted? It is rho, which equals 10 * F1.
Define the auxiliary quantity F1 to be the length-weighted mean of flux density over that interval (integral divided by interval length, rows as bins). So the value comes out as 122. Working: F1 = 12.2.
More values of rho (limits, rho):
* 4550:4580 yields 106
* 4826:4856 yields 141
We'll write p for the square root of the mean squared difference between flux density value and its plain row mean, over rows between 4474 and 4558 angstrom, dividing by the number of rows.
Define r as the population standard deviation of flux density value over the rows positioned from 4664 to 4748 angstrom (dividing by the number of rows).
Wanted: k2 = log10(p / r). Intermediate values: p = 1.59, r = 0.89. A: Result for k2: 0.25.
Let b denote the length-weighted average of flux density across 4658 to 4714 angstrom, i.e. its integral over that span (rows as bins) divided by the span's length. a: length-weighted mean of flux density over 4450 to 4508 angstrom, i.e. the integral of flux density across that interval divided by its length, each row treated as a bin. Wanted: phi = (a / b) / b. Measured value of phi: 0.049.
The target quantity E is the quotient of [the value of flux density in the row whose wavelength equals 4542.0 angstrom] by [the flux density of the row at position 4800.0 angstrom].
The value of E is 0.75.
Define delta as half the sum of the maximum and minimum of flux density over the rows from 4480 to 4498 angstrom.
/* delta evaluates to 9.7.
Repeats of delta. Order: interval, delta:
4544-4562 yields 10.0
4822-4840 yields 14.1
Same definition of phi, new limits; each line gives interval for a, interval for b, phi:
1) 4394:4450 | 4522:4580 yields 0.078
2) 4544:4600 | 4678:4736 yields 0.058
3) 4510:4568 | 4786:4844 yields 0.050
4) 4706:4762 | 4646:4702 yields 0.070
